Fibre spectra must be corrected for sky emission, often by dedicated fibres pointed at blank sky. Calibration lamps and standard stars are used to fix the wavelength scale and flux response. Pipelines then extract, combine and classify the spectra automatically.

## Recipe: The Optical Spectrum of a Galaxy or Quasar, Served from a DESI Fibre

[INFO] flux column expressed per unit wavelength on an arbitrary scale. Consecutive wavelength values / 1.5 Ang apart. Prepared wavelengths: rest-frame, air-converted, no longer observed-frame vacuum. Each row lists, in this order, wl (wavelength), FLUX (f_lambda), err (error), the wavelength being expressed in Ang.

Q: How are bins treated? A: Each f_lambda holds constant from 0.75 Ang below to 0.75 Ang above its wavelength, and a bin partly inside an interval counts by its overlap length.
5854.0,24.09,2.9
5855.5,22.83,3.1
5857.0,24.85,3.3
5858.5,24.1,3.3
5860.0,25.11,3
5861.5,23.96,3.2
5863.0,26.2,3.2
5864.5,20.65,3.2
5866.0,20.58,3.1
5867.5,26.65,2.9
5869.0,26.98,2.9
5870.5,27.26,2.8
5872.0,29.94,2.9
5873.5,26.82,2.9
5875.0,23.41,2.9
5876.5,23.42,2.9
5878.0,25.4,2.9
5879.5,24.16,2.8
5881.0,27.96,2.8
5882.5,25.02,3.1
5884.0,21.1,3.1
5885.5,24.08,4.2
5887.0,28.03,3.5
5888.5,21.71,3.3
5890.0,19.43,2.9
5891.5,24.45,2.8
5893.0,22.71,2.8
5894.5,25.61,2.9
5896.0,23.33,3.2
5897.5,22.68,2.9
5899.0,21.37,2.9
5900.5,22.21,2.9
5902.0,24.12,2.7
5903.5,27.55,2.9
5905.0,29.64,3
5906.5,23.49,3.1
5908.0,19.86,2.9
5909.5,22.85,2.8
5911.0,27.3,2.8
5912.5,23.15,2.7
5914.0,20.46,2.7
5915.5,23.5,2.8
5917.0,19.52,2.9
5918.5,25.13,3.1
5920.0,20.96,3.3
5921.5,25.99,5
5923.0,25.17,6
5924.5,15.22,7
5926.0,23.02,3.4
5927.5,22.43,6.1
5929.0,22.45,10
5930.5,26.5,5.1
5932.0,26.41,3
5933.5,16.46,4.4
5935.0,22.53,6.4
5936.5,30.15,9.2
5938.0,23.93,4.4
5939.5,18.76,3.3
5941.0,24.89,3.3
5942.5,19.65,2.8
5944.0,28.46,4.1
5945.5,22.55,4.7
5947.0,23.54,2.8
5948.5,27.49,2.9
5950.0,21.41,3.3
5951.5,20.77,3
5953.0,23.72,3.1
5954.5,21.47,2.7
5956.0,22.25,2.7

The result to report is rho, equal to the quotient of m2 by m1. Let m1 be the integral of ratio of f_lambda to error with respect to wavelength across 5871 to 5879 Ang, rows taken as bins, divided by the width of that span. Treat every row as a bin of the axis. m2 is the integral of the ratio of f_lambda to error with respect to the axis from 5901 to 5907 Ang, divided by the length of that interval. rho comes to 1.0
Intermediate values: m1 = 8.9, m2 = 9.0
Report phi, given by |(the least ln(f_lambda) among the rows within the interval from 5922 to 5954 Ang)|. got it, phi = 2.72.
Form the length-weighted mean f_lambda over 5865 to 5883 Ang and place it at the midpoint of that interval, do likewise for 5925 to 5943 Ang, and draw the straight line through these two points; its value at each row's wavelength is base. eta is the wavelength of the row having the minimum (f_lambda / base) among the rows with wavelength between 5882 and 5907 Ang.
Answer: 5890.0 Ang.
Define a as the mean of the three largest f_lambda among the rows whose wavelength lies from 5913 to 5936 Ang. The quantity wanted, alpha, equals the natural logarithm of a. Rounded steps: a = 26.3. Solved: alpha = 3.27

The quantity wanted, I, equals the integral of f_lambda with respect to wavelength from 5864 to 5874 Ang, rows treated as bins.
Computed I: 256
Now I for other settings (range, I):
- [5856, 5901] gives 1094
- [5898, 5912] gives 339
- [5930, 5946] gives 378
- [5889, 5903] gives 321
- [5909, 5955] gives 1063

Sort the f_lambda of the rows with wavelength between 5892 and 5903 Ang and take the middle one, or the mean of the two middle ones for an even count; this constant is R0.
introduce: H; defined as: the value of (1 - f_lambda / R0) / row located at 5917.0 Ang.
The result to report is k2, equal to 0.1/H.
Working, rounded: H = 0.14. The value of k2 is 0.7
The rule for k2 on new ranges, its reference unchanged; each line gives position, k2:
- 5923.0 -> -0.9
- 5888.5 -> 2.3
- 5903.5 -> -0.5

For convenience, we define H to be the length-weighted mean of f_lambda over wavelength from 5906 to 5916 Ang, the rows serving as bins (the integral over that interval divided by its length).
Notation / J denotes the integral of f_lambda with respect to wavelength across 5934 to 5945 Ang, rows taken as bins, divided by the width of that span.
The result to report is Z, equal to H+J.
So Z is 46.8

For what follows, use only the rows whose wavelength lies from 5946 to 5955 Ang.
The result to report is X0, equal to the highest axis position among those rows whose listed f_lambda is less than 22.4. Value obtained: 5954.5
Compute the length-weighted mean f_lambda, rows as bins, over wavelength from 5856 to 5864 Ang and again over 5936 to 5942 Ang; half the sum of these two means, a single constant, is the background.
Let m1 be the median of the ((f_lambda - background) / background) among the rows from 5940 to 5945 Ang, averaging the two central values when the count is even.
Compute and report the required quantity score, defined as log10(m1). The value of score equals -1.6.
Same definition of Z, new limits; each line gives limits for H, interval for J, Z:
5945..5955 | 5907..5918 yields 45.5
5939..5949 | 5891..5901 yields 46.8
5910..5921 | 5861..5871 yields 47.5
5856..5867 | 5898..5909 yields 47.7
